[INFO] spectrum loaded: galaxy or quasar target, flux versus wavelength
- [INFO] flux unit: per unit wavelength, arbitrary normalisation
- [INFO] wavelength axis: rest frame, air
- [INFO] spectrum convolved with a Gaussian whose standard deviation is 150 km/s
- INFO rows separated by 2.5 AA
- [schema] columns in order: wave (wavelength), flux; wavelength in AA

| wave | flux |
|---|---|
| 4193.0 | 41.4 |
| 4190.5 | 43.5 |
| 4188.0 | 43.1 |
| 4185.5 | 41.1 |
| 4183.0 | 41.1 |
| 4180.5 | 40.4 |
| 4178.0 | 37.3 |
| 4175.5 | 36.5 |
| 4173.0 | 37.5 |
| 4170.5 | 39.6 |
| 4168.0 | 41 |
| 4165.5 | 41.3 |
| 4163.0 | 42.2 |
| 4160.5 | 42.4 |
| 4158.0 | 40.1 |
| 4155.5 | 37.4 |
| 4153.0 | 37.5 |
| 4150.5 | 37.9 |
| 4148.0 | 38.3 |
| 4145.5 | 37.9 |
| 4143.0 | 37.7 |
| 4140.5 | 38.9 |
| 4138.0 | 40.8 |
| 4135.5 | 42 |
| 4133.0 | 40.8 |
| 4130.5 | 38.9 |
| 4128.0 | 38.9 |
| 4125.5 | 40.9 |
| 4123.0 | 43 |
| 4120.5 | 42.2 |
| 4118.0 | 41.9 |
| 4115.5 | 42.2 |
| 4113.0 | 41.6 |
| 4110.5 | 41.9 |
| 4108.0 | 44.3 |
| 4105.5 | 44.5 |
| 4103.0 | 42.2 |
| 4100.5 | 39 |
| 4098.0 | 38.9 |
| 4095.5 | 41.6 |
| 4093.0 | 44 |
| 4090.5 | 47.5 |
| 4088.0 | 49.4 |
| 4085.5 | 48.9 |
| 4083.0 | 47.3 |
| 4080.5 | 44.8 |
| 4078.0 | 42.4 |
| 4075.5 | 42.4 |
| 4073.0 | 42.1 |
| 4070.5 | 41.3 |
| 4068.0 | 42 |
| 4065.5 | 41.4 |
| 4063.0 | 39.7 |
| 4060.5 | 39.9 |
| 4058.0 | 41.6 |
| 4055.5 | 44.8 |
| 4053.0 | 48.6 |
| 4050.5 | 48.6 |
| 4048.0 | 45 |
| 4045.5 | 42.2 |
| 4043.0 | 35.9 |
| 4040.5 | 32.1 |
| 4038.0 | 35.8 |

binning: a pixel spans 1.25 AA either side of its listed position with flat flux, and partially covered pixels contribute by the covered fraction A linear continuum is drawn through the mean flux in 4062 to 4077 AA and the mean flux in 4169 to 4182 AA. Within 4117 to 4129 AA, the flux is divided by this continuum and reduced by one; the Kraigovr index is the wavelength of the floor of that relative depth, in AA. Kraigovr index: 4128.0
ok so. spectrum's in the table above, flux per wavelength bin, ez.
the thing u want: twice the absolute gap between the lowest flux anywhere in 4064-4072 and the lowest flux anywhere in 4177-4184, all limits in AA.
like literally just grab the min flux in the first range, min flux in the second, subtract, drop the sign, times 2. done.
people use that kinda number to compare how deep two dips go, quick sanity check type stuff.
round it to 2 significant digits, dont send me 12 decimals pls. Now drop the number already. 8.0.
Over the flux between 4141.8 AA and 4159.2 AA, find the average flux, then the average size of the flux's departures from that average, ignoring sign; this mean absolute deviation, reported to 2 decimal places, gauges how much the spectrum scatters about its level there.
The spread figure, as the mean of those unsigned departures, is 0.62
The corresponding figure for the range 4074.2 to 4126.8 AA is 2.26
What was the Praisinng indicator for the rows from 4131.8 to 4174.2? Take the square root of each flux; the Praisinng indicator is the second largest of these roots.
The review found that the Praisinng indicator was 6.50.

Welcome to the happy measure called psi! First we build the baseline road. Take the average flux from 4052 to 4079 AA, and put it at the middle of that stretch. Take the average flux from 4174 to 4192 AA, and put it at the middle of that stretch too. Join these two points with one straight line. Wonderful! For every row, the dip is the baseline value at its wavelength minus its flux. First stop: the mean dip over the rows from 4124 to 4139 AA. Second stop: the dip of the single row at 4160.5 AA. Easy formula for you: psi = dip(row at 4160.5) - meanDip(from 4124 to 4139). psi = -2.5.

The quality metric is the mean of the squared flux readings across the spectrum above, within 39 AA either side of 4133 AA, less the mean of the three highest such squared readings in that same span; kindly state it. -280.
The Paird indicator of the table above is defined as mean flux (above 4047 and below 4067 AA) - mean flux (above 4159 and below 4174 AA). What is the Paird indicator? 3.0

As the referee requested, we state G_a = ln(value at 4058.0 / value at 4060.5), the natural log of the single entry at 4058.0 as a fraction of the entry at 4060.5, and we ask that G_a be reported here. 0.042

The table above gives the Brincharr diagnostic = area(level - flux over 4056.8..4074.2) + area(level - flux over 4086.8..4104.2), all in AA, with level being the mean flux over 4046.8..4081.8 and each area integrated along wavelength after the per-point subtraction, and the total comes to 35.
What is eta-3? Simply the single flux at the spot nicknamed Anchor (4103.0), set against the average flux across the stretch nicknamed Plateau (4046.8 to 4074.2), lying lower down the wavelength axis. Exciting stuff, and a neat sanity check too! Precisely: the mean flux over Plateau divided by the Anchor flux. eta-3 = 1.02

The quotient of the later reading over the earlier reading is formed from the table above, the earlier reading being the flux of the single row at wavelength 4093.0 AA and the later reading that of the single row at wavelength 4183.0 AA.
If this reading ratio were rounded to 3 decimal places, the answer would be 0.934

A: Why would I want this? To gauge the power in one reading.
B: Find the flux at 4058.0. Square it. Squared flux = 1731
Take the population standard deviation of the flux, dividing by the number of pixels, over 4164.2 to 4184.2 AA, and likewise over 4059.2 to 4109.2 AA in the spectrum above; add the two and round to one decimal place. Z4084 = 4.9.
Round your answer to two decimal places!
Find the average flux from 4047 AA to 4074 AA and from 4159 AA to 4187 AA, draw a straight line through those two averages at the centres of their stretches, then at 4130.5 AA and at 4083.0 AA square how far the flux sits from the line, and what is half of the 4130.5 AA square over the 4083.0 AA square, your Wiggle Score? 0.12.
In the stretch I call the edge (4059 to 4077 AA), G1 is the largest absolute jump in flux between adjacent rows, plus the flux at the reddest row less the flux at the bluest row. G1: 4.2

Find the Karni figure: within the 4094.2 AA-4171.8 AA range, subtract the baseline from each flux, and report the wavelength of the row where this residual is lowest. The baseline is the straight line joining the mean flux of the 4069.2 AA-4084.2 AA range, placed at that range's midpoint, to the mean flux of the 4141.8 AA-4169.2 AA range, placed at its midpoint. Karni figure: 4098.0 AA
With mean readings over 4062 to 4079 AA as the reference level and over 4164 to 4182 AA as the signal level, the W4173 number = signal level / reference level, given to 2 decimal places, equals 0.94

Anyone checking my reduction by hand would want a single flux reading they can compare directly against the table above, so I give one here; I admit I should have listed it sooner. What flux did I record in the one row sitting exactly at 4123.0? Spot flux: 43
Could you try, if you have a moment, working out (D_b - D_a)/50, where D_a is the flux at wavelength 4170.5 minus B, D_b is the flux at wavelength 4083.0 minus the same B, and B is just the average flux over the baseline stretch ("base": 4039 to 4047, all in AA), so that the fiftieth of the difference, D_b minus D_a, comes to 0.15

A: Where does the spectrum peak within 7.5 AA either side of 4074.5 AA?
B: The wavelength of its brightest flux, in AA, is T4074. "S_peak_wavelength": 4080.5 AA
